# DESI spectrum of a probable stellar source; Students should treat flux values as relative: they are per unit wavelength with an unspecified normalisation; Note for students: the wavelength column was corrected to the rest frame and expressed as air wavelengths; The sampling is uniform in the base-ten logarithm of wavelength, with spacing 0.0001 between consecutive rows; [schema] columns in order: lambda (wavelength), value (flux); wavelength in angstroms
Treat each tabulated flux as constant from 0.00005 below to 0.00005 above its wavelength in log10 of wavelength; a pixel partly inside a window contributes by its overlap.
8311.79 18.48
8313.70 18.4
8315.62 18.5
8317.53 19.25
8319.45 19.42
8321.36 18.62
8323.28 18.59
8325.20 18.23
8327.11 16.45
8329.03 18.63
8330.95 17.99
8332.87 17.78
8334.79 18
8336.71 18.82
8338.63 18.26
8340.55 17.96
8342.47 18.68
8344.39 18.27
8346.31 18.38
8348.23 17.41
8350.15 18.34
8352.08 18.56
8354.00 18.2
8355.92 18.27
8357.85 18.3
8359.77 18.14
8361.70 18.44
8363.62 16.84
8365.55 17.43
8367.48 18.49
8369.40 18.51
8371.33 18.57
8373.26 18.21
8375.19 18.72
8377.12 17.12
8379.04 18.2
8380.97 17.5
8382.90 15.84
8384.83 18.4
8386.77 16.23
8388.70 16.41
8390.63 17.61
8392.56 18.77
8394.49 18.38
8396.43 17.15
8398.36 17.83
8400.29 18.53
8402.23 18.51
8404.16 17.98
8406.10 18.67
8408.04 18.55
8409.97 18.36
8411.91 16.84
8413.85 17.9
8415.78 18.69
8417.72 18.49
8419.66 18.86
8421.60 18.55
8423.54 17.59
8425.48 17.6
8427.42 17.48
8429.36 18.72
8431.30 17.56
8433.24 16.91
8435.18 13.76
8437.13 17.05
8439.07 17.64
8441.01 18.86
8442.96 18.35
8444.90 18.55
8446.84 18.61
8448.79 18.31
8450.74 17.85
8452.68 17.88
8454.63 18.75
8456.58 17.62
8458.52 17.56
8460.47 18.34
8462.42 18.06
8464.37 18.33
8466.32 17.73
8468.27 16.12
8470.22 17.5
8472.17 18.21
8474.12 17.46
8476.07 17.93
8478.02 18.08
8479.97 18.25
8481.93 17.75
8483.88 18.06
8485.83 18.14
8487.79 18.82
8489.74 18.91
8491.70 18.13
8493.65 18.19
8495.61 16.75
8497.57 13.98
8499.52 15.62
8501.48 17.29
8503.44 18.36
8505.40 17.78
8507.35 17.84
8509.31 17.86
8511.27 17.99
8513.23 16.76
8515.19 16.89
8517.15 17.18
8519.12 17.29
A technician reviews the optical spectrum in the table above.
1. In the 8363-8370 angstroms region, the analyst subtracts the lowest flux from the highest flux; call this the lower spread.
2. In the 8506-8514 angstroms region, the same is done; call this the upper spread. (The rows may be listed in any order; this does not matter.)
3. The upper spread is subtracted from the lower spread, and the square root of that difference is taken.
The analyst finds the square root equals 0.663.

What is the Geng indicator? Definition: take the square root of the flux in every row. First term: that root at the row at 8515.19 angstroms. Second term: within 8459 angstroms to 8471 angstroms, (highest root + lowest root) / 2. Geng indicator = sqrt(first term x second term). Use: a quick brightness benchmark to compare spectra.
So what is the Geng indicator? 4.13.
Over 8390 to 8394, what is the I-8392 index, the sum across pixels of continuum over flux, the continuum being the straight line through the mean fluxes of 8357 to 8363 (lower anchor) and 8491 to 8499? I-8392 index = 1.97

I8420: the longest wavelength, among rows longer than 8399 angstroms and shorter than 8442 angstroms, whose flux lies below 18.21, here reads 8439.07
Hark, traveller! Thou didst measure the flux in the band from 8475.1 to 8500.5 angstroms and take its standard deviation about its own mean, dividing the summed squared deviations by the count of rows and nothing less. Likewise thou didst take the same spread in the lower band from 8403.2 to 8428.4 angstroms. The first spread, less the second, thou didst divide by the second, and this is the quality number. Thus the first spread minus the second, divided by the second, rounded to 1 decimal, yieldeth 1.3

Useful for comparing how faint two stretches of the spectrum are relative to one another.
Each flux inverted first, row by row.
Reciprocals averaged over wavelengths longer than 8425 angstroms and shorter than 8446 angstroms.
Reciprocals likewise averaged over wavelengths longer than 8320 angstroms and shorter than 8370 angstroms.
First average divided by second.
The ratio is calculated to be 1.04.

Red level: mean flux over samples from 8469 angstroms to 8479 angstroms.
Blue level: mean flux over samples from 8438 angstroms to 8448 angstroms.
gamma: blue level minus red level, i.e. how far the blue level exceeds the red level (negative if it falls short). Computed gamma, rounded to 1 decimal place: 0.6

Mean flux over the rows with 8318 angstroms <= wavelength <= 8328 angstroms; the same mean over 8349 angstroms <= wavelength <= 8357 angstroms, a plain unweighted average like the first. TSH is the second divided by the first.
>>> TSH 1.00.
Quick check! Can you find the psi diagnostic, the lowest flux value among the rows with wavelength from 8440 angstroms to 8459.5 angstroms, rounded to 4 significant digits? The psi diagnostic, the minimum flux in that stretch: 17.56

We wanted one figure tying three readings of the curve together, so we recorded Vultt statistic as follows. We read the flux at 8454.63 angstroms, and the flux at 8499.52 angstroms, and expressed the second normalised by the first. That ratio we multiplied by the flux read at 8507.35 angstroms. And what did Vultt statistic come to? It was 14.9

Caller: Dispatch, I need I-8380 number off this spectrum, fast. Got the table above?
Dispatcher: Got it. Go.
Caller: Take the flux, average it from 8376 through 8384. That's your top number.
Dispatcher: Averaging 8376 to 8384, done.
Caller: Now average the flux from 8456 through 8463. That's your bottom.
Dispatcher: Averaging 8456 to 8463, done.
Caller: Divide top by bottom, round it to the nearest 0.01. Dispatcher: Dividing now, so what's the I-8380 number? 0.96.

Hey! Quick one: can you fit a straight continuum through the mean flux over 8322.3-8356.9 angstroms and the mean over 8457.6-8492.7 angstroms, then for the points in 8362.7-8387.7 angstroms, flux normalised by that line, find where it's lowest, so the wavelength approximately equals 8382.90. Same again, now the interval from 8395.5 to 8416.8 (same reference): 8411.91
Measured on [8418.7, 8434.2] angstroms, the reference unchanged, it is 8433.24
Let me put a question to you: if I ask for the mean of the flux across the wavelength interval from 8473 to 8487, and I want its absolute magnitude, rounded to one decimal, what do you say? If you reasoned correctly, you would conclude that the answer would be 18.0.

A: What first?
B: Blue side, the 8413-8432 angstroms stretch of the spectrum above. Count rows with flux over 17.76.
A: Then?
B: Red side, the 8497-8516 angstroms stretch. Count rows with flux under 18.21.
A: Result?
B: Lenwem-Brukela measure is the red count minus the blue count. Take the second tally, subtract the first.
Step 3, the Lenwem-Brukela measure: 3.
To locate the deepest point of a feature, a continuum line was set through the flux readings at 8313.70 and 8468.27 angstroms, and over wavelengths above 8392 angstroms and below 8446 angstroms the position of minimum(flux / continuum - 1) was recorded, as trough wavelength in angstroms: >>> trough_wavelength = 8435.18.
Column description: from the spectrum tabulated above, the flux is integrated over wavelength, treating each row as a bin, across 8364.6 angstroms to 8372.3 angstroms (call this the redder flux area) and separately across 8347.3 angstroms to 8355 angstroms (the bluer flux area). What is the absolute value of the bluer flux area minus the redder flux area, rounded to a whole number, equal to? 1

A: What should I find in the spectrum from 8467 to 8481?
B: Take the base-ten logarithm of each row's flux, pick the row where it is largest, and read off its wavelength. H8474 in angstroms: 8479.97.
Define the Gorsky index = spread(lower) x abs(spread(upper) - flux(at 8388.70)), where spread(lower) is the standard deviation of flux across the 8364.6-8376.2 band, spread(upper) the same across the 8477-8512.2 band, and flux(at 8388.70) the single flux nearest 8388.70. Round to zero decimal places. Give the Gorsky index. 7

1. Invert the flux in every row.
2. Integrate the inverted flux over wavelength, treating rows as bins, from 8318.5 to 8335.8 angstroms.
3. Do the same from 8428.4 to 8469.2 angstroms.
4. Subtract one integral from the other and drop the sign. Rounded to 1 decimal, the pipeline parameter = 1.4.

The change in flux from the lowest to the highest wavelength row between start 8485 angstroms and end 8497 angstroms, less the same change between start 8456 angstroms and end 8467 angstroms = -1.5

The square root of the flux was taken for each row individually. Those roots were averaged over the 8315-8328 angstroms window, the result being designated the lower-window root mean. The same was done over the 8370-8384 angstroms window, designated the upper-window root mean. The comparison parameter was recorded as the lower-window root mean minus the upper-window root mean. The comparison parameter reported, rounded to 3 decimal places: 0.082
